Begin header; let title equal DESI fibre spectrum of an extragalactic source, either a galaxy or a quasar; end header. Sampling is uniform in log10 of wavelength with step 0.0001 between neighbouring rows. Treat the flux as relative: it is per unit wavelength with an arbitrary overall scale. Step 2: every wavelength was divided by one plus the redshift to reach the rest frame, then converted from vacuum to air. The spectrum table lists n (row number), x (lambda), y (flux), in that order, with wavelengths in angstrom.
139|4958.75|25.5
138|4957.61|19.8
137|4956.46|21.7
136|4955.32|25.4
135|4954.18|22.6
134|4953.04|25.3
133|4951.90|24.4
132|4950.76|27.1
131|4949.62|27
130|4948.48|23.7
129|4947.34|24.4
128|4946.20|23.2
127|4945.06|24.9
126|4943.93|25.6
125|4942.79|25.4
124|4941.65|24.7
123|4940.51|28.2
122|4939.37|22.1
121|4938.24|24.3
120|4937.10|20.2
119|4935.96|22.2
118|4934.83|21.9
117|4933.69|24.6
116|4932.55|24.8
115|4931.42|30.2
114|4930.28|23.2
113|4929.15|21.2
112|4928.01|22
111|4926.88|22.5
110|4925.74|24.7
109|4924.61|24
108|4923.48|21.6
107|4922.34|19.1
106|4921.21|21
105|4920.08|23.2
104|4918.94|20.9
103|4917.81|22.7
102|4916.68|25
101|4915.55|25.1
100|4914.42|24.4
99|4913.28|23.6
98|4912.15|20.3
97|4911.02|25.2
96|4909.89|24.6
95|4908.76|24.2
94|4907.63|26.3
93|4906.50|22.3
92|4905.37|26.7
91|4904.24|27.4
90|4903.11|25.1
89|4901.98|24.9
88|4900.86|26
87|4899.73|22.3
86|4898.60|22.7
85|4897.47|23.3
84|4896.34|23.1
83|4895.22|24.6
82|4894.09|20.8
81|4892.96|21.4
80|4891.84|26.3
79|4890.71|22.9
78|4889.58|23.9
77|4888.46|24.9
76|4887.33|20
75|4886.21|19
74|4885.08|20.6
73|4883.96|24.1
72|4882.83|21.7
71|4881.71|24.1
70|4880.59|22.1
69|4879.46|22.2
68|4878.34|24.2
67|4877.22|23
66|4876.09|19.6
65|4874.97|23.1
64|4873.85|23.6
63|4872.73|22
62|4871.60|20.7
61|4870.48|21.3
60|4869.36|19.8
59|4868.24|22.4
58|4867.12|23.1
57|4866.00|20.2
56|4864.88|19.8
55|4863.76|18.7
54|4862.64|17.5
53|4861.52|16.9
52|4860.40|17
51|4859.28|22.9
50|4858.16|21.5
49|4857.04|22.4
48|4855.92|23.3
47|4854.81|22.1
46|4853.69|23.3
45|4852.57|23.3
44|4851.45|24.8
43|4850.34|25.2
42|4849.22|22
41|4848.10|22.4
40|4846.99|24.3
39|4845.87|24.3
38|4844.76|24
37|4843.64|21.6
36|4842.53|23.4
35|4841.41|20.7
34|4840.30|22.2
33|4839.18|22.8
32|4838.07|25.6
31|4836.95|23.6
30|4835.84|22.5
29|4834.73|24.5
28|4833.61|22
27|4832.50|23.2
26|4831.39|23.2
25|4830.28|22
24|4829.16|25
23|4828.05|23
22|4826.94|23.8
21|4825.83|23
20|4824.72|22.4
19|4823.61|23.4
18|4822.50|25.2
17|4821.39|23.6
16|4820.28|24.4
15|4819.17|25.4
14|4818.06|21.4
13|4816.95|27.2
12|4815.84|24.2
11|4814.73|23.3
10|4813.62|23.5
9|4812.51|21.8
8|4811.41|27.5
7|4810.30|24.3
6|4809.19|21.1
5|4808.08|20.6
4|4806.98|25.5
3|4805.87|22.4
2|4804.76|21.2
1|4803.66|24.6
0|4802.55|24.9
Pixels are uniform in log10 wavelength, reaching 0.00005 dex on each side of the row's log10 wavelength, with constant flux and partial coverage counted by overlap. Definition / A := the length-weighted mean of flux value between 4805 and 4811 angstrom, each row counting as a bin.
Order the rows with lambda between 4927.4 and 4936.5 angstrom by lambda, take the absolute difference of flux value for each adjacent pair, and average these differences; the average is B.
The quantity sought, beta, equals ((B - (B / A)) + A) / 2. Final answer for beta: 12.6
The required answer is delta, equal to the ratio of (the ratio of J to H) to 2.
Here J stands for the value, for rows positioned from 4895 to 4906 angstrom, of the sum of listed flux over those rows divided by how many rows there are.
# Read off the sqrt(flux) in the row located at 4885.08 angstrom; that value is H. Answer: 2.71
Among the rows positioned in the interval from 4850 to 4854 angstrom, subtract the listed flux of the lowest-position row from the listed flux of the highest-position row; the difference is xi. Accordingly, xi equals -1.9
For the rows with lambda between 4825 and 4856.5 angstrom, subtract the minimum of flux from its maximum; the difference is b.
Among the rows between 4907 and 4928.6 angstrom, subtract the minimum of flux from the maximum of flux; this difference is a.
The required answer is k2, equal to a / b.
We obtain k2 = 1.47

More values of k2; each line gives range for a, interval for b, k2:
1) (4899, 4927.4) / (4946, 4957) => 1.54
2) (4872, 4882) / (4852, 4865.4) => 0.72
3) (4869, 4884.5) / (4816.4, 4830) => 0.79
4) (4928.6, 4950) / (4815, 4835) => 1.72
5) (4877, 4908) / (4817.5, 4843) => 1.71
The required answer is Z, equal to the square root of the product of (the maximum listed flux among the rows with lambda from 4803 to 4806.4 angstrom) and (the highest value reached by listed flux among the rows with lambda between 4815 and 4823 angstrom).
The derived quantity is 25.9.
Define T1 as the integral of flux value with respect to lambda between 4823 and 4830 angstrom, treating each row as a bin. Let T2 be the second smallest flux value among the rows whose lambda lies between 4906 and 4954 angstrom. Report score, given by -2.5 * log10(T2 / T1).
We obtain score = 2.3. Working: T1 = 164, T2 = 20.2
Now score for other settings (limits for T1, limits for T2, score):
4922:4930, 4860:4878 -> 2.6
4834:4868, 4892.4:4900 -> 3.9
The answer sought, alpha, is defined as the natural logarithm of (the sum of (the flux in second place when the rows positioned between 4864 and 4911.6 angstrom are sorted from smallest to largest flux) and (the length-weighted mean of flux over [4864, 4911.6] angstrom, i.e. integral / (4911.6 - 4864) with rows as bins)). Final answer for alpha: 3.75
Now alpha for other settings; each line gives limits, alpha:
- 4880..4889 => 3.74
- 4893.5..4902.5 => 3.82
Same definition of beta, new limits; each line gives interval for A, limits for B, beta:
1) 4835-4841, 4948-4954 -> 12.5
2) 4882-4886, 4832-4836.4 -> 11.9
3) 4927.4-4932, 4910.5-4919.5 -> 13.0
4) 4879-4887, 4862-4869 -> 11.6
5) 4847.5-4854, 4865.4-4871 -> 12.7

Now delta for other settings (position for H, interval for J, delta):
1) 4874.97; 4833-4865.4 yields 2.31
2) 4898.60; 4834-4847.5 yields 2.44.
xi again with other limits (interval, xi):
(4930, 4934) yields 1.4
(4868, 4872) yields -1.7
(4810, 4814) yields -0.8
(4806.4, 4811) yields -1.2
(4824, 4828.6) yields 0.6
